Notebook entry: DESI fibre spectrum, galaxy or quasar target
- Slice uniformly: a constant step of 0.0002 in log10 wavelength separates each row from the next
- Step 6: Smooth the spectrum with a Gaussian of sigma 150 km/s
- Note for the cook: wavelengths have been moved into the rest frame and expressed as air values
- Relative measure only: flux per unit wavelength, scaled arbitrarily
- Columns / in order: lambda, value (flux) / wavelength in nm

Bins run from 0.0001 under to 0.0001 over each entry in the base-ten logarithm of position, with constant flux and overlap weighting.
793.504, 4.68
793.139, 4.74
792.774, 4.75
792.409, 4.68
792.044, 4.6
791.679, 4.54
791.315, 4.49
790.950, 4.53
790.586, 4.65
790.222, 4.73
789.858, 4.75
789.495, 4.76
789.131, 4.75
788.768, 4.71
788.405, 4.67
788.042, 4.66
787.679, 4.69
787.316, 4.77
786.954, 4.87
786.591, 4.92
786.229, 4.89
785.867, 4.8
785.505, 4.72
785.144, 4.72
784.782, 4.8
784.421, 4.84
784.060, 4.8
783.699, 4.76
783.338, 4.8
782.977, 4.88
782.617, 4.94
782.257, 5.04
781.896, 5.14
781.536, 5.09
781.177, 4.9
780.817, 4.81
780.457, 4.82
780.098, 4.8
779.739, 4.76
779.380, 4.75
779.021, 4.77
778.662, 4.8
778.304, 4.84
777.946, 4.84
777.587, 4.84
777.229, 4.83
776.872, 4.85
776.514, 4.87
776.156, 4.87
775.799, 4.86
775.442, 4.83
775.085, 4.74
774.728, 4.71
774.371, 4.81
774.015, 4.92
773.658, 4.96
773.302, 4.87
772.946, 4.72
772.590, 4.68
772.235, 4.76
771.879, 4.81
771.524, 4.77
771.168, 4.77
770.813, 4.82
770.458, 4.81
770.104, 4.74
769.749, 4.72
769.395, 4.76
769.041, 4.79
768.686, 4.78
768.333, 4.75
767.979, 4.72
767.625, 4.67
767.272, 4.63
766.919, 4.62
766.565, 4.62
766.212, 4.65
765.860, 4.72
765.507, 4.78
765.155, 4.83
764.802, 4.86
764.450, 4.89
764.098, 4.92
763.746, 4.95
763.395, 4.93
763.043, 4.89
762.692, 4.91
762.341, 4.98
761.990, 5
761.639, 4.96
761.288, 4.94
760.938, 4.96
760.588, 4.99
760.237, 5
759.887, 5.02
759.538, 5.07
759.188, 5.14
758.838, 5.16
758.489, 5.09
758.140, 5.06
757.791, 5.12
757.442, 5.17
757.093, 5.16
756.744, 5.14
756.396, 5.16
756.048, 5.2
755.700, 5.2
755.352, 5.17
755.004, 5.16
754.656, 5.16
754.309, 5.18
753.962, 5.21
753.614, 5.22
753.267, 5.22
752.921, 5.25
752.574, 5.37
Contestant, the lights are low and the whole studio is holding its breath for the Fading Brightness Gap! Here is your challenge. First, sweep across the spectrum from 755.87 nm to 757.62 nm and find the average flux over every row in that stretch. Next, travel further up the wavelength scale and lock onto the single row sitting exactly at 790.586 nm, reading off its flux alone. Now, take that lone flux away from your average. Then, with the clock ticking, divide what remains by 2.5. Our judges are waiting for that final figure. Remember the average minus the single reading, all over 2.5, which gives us 0.21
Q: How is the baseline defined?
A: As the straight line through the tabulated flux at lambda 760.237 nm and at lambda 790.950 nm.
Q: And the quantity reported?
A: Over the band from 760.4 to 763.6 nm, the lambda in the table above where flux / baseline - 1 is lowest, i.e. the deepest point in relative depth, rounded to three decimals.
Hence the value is 763.043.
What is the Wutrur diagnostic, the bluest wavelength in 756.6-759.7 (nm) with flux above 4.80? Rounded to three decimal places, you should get 756.744 nm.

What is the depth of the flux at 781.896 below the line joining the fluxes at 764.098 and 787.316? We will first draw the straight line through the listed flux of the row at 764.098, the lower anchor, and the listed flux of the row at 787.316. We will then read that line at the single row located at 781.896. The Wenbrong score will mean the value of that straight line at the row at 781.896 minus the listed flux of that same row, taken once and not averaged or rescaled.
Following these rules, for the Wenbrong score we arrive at -0.33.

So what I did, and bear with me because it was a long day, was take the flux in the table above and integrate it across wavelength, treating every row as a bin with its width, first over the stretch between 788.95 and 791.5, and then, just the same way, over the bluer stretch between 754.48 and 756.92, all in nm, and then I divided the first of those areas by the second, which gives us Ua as 0.94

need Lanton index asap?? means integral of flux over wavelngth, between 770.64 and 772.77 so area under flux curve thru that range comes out 10.2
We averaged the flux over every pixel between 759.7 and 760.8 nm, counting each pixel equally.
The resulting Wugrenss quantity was 5.0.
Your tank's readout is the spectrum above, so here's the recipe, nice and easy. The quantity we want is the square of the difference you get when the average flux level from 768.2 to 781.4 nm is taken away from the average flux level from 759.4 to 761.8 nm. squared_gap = 0.035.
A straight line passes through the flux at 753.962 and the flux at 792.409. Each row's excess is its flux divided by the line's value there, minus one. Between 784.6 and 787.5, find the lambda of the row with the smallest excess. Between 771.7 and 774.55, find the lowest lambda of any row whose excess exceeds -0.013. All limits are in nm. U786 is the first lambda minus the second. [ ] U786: 11.49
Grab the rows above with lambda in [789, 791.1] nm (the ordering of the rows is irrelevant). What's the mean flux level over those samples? 4.70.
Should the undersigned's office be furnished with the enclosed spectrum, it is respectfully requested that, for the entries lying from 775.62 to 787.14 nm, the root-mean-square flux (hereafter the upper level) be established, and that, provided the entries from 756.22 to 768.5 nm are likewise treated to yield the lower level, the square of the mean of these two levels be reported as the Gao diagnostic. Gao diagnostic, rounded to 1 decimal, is 23.9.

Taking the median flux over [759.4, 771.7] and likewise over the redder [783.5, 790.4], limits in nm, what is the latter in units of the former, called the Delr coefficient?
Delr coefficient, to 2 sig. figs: 0.99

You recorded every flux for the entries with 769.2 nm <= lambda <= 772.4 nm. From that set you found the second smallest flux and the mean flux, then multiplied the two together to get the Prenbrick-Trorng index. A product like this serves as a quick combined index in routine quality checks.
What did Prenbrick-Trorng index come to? 22.63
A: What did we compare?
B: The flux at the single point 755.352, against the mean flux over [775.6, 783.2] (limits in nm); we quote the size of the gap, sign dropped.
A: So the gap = 0.30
